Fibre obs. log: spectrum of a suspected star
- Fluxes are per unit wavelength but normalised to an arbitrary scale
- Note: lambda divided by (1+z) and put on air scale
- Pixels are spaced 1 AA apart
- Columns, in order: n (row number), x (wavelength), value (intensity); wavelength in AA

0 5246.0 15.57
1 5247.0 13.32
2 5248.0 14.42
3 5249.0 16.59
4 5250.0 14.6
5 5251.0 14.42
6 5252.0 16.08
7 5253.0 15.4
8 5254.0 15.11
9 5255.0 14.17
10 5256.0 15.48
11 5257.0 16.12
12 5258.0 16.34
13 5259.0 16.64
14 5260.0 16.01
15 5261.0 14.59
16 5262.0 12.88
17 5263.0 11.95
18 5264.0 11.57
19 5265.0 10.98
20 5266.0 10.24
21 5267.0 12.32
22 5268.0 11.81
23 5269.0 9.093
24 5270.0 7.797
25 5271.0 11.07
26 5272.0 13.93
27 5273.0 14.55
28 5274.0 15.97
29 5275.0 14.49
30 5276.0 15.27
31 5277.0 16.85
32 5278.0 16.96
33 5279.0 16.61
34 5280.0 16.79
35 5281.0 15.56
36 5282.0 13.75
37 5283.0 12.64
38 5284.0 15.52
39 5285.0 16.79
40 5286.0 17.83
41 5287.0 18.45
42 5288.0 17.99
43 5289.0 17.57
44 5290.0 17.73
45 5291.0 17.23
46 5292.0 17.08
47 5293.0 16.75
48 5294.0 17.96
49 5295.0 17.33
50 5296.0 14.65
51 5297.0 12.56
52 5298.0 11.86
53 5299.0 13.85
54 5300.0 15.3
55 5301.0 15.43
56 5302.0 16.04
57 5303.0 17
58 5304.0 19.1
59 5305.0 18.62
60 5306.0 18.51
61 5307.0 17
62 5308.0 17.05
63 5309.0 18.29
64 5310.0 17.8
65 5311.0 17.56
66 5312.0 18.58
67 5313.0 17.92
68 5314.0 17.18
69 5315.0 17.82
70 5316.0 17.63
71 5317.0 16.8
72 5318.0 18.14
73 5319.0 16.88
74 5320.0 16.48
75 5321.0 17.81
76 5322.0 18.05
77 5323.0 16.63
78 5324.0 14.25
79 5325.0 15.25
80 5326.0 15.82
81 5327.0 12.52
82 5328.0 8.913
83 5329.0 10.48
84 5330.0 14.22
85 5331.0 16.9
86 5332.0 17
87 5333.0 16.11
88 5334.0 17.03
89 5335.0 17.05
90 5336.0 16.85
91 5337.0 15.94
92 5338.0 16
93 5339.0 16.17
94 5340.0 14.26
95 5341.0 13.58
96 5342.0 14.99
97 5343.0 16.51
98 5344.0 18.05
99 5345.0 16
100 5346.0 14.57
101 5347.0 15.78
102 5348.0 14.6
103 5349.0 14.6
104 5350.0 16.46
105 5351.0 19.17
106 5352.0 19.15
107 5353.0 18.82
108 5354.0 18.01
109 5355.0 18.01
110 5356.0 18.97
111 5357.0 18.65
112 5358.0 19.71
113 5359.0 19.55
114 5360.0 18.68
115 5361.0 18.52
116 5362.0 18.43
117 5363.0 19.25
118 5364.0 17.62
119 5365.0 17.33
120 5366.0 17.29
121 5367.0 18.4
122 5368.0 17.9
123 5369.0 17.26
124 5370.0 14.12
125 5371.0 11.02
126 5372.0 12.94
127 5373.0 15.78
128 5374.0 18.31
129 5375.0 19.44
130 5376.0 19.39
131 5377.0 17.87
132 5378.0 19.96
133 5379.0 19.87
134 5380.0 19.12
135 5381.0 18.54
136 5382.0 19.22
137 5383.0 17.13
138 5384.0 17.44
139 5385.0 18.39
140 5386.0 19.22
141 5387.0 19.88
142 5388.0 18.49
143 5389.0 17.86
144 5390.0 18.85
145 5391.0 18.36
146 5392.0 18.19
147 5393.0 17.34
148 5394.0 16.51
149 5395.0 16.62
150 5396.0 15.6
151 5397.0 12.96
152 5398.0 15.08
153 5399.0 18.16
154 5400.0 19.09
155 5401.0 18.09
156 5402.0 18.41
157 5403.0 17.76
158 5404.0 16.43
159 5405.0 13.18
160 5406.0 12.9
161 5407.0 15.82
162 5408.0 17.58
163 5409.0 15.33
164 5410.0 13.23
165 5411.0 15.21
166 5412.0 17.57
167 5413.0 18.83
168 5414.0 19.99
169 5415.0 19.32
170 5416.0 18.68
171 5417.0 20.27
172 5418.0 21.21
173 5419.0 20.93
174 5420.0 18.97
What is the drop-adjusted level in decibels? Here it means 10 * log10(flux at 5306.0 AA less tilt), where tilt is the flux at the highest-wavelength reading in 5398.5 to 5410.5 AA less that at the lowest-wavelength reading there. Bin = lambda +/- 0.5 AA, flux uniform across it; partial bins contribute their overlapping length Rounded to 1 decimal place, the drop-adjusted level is 13.7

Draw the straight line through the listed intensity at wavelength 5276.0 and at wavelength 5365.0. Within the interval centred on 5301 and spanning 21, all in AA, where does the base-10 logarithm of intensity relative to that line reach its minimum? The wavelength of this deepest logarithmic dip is 5298.0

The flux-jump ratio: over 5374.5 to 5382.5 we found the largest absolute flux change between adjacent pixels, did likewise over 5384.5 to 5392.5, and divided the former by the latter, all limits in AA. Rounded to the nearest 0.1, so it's 1.5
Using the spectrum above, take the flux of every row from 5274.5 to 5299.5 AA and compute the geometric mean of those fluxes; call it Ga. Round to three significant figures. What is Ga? 15.9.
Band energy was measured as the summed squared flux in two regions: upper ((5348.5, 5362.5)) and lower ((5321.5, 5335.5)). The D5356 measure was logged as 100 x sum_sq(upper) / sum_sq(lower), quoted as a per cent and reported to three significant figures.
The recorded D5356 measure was 146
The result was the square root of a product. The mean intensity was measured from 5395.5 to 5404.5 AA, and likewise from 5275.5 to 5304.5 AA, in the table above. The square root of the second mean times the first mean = 16.5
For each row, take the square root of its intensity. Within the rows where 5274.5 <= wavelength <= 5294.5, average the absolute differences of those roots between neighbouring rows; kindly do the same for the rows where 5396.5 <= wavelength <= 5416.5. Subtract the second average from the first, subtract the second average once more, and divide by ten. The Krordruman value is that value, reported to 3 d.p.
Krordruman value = -0.029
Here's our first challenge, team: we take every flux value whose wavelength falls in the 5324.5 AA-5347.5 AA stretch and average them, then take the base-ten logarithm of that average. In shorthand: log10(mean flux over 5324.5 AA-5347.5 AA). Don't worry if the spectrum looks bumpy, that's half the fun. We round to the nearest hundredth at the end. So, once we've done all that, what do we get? 1.18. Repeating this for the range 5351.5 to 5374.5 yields 1.24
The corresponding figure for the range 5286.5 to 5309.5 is 1.22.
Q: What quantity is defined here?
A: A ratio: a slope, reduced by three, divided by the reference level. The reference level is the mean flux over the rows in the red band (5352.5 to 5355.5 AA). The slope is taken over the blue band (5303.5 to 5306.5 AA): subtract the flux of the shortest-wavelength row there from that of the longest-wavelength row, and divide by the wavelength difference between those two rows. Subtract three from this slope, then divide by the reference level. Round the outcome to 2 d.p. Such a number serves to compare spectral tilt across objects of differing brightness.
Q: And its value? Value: -0.18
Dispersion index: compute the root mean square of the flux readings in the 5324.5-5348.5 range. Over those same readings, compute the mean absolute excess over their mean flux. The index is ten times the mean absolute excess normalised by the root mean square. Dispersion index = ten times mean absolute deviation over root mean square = 1.01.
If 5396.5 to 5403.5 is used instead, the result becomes 1.02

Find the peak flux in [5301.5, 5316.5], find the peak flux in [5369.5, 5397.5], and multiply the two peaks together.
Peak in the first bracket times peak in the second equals 381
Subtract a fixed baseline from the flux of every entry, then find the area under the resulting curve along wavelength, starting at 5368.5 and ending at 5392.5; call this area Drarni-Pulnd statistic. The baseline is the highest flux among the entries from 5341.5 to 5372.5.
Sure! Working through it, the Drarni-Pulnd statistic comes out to -46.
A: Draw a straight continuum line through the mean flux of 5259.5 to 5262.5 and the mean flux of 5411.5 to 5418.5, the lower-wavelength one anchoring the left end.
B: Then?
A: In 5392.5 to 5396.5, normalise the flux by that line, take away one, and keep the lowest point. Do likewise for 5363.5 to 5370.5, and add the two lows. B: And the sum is -0.38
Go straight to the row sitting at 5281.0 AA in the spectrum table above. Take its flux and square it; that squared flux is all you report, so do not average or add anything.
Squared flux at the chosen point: 242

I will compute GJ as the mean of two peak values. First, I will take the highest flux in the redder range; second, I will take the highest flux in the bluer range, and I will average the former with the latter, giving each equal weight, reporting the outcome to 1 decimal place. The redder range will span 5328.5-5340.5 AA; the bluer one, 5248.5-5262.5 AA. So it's 16.8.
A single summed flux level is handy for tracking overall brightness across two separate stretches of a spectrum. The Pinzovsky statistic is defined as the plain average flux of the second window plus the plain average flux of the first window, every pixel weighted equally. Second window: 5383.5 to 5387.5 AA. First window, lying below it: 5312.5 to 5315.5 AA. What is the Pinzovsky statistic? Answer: 36.4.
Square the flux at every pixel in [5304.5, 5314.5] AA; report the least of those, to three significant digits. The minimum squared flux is 289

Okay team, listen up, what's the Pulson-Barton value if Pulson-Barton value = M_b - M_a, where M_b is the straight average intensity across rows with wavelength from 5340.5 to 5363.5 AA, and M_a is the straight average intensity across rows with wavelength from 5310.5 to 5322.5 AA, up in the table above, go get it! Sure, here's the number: 0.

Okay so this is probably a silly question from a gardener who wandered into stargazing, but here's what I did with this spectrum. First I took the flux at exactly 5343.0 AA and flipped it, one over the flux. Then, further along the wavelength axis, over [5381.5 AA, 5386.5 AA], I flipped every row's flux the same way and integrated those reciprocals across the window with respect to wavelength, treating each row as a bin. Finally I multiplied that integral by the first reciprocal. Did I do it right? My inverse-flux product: 0.0166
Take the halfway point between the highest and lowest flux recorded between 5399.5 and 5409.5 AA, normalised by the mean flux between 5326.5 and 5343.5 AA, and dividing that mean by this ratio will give 14.0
